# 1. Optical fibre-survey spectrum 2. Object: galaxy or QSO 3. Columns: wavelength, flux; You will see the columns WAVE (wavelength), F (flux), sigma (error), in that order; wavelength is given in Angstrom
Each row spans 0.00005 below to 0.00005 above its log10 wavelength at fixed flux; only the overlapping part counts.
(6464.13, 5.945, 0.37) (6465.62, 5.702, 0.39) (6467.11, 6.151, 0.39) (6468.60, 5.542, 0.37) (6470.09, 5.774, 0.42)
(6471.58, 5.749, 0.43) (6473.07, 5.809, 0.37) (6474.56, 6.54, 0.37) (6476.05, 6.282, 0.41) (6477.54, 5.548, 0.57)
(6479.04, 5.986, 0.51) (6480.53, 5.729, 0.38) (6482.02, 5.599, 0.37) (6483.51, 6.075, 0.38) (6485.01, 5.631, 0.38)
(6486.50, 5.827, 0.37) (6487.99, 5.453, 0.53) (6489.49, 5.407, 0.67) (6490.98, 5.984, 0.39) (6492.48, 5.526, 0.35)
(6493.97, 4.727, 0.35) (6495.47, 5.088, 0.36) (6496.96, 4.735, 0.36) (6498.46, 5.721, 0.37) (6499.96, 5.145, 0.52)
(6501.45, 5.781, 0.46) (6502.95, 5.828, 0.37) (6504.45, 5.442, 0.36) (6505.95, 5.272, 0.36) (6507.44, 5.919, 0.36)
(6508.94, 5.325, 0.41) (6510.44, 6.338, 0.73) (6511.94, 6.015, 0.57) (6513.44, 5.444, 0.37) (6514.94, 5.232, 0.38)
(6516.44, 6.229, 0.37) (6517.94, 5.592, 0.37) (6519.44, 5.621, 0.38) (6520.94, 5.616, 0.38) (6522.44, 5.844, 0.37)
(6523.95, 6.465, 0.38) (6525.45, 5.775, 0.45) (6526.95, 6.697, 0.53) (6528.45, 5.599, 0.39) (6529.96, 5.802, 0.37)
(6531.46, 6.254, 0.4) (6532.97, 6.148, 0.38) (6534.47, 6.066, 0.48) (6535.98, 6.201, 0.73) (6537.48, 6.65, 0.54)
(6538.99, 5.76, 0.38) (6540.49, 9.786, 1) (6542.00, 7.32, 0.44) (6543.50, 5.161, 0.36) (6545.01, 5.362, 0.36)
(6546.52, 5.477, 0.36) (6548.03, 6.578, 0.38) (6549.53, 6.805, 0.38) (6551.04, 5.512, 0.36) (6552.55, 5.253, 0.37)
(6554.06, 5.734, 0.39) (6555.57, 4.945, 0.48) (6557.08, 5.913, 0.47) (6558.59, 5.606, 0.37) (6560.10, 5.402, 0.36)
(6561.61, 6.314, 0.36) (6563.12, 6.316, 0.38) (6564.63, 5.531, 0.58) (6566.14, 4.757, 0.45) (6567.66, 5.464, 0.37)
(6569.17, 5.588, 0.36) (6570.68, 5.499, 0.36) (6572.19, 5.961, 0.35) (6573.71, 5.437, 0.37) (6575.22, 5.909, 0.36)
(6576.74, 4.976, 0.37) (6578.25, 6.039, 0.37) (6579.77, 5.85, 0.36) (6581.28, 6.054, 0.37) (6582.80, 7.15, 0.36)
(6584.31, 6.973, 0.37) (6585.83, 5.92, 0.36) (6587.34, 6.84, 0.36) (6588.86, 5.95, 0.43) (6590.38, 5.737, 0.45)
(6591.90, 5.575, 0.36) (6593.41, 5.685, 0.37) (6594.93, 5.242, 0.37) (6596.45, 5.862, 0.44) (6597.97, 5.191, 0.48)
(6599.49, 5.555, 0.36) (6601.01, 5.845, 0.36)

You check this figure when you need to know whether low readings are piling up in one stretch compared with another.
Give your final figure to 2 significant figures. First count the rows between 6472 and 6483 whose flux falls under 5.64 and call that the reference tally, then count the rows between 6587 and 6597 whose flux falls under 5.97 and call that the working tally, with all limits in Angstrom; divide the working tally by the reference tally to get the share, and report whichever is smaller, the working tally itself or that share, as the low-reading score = 3.0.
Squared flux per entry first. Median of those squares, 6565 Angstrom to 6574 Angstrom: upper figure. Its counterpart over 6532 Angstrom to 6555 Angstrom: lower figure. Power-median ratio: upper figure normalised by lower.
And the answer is 0.82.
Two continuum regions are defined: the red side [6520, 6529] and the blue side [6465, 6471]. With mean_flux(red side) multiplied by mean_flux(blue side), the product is 35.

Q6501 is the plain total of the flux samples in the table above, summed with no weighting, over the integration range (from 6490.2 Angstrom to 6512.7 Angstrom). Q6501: 83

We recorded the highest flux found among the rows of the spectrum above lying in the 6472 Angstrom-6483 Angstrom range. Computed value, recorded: 6.54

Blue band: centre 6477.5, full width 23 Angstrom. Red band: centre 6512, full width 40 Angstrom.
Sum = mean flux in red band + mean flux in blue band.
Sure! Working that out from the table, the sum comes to 11.5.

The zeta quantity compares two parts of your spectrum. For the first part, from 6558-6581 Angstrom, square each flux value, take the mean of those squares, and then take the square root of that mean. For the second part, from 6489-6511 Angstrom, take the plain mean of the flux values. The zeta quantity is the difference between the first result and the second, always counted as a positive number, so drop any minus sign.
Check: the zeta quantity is 0.2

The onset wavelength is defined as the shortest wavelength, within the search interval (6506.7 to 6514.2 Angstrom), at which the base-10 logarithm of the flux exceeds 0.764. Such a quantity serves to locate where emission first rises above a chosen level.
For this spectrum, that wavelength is 6507.44 Angstrom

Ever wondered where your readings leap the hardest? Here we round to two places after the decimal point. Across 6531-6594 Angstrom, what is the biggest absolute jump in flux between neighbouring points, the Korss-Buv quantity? 4.03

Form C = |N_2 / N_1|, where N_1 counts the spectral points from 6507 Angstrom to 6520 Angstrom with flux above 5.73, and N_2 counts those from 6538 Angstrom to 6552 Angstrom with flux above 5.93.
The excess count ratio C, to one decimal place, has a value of 1.0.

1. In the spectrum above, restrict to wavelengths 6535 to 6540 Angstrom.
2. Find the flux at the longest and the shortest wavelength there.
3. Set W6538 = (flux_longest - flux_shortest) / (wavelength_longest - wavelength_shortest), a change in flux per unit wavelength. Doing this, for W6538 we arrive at -0.15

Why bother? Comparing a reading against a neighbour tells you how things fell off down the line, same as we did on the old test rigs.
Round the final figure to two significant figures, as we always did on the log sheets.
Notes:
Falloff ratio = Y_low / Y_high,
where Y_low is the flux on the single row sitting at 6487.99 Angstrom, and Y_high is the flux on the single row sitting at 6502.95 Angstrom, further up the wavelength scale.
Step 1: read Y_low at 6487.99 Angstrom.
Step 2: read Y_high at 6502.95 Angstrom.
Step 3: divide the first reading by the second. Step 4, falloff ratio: 0.94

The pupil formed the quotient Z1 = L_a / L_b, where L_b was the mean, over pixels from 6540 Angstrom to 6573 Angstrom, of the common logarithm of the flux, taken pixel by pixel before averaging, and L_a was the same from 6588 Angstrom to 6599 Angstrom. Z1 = 0.98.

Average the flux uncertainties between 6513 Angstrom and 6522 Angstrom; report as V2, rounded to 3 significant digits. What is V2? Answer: 0.375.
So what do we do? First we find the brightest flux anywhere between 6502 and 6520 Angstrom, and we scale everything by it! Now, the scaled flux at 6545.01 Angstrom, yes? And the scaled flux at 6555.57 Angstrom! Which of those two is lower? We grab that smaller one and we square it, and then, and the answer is 0.61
